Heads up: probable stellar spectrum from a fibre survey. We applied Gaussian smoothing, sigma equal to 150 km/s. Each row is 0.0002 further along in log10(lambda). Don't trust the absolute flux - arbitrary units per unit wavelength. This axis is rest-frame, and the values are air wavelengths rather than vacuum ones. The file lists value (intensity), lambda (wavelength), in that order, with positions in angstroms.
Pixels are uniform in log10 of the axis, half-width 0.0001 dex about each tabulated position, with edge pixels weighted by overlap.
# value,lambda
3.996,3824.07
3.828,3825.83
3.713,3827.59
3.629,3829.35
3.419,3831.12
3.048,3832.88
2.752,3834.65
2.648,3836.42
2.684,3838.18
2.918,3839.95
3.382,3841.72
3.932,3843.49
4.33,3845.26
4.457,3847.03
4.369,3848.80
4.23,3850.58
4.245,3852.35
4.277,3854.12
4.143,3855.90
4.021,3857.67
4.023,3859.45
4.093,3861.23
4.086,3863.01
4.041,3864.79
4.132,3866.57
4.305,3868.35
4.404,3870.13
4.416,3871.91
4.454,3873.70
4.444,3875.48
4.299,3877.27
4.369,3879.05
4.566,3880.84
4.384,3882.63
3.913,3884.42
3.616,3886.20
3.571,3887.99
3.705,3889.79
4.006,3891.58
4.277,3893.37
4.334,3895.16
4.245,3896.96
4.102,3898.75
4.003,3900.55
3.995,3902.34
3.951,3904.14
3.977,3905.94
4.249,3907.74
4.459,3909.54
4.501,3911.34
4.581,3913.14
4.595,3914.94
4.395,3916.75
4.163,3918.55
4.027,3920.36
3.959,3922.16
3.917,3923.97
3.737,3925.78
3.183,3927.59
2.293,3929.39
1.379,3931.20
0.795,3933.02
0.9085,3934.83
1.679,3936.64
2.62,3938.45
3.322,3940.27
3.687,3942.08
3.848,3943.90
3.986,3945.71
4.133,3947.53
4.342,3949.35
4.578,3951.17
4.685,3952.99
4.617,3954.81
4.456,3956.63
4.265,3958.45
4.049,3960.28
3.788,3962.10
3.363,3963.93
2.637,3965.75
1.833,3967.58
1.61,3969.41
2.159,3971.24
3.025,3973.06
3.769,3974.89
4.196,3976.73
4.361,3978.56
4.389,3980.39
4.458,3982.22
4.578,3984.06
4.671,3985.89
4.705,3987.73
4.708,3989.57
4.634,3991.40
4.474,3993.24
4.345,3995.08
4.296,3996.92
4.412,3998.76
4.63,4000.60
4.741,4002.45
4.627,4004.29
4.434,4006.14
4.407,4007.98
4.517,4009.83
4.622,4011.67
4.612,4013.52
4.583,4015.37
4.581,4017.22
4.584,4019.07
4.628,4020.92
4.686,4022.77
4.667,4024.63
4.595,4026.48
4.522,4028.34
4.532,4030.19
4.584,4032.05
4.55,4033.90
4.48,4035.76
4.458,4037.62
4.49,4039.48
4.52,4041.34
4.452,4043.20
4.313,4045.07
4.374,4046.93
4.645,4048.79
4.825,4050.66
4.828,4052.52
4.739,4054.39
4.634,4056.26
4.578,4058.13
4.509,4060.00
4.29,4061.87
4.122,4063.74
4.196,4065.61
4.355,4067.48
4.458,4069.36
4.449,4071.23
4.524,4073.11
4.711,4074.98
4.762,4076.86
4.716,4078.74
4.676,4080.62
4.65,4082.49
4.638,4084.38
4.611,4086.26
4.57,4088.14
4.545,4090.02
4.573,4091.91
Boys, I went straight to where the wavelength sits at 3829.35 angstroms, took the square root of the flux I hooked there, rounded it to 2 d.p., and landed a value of 1.90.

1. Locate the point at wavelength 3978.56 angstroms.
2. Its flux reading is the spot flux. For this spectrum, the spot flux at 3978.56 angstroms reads 4.361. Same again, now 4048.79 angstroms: 4.645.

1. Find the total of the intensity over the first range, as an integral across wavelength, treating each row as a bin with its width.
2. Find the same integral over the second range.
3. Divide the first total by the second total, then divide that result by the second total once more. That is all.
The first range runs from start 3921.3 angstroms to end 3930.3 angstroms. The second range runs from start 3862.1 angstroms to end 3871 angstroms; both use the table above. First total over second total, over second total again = 0.022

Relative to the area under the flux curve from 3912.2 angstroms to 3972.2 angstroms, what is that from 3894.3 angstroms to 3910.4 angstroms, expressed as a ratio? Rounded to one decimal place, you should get 0.3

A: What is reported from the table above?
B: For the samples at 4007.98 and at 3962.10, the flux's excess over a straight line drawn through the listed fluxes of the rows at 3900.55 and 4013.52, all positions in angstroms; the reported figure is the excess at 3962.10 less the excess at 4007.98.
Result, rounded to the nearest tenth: -0.4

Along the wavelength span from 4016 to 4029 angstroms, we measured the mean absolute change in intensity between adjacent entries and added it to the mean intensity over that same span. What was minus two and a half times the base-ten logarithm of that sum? -1.67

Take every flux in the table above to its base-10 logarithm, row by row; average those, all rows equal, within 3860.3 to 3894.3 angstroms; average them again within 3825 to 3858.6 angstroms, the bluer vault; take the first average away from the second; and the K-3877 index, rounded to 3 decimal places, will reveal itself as -0.058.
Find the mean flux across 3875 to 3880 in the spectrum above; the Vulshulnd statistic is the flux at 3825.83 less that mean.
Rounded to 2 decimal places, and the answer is -0.54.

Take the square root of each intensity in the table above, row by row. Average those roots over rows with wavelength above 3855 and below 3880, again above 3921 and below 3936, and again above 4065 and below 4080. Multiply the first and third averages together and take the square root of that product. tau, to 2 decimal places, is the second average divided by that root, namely 0.73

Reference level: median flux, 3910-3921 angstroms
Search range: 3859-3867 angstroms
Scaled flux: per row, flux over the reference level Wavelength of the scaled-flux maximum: 3866.57 angstroms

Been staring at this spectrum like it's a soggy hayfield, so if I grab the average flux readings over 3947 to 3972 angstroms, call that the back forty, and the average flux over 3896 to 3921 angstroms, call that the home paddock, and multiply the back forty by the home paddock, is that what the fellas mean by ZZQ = 15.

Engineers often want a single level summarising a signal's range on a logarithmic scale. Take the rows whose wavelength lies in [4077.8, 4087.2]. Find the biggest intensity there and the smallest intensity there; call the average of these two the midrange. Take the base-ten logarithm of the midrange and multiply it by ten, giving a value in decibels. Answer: 6.7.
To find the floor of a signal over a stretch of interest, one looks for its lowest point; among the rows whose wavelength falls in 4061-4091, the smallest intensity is 4.122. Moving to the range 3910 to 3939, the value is 0.795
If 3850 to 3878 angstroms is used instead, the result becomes 4.021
